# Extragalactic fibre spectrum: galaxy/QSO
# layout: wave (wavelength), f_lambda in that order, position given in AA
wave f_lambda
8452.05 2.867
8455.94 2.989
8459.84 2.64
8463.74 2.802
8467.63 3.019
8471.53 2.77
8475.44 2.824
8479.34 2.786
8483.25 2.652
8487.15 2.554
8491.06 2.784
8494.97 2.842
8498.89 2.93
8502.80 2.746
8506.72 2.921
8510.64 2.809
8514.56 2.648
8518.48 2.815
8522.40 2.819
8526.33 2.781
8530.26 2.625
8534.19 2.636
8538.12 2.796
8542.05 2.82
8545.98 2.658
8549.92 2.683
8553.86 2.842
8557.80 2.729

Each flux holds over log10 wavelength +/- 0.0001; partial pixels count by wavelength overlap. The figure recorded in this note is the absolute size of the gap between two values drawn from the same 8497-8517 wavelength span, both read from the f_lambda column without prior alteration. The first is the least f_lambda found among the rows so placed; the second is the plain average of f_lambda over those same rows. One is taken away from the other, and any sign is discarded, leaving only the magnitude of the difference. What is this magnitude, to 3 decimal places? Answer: 0.163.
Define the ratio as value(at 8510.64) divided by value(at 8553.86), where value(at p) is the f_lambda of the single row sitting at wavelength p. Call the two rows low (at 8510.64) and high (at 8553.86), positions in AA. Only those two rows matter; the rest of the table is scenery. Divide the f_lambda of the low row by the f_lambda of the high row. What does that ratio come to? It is 0.99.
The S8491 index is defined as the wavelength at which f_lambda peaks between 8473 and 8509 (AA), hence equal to 8498.89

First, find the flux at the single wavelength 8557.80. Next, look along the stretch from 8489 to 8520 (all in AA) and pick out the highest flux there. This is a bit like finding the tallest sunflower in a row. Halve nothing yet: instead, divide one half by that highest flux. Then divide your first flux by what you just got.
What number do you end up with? 16.0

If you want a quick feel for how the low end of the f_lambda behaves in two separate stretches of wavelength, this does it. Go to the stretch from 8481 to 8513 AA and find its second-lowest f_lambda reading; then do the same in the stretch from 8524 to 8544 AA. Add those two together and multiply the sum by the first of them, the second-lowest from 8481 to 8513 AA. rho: 14.02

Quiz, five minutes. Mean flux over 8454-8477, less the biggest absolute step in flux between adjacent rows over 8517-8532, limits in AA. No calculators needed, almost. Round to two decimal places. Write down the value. 2.68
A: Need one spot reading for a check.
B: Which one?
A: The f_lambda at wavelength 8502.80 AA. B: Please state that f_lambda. 2.746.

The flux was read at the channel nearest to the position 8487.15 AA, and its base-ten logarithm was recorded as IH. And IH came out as 0.41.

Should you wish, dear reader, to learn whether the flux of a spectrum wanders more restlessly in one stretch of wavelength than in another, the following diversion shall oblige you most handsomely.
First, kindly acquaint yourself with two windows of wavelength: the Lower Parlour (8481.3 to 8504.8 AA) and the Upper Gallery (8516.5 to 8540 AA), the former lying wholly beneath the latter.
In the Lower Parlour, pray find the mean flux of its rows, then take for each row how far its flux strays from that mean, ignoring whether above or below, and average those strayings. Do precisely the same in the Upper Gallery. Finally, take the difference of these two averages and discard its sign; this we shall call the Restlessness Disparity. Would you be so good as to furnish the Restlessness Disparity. 0.024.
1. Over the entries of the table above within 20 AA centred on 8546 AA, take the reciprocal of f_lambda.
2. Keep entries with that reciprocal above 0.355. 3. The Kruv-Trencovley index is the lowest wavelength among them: 8538.12 AA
